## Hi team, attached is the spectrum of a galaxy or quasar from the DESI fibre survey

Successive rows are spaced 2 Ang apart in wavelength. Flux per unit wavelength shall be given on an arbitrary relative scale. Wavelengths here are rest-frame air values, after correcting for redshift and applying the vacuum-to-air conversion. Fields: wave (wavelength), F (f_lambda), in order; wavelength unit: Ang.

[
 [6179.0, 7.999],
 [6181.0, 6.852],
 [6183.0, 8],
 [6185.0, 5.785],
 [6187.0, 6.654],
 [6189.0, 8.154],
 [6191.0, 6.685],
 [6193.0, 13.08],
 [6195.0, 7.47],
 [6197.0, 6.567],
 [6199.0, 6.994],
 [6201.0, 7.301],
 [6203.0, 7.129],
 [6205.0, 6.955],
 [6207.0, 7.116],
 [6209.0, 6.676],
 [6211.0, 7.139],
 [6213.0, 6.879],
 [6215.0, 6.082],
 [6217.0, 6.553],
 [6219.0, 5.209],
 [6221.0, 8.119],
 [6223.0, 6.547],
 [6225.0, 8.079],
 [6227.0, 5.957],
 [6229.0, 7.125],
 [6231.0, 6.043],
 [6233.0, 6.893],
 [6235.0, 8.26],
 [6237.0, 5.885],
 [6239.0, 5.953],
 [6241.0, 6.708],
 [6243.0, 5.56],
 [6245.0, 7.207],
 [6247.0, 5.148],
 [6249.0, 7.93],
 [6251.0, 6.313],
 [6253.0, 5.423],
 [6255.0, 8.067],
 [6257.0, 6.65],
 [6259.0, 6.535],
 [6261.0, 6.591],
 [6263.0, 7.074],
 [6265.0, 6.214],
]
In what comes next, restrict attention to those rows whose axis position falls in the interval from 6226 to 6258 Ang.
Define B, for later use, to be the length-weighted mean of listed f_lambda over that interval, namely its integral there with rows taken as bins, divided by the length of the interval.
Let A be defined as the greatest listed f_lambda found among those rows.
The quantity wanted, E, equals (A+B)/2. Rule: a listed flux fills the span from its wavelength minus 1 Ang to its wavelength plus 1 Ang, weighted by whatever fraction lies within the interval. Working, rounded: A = 8.26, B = 6.57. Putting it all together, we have 7.42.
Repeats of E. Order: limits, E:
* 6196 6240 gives 7.53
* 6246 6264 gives 7.35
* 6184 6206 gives 10.30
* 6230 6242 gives 7.44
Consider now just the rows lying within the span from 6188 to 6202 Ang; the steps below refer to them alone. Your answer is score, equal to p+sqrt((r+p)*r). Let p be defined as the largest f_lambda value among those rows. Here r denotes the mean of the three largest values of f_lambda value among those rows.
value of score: 27.8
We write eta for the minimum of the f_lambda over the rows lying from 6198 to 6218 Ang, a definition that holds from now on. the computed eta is 6.082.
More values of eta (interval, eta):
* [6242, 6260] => 5.148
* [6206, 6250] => 5.148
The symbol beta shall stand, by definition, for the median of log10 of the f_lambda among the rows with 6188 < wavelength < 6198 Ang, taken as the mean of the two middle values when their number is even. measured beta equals 0.873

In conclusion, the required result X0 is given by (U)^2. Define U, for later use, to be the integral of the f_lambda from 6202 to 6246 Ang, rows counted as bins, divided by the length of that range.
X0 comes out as 45.3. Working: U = 6.73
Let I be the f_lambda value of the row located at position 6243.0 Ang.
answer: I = 5.56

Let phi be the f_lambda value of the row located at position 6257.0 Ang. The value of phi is 6.65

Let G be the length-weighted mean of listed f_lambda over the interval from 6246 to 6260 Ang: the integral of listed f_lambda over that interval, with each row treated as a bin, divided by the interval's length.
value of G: 6.58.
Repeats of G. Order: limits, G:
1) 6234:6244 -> 6.47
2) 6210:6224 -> 6.65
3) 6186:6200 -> 7.94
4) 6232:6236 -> 7.58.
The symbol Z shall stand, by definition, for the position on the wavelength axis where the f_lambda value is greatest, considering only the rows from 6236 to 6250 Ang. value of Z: 6249.0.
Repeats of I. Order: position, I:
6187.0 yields 6.654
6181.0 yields 6.852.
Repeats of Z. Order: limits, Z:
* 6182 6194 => 6193.0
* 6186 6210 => 6193.0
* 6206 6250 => 6235.0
